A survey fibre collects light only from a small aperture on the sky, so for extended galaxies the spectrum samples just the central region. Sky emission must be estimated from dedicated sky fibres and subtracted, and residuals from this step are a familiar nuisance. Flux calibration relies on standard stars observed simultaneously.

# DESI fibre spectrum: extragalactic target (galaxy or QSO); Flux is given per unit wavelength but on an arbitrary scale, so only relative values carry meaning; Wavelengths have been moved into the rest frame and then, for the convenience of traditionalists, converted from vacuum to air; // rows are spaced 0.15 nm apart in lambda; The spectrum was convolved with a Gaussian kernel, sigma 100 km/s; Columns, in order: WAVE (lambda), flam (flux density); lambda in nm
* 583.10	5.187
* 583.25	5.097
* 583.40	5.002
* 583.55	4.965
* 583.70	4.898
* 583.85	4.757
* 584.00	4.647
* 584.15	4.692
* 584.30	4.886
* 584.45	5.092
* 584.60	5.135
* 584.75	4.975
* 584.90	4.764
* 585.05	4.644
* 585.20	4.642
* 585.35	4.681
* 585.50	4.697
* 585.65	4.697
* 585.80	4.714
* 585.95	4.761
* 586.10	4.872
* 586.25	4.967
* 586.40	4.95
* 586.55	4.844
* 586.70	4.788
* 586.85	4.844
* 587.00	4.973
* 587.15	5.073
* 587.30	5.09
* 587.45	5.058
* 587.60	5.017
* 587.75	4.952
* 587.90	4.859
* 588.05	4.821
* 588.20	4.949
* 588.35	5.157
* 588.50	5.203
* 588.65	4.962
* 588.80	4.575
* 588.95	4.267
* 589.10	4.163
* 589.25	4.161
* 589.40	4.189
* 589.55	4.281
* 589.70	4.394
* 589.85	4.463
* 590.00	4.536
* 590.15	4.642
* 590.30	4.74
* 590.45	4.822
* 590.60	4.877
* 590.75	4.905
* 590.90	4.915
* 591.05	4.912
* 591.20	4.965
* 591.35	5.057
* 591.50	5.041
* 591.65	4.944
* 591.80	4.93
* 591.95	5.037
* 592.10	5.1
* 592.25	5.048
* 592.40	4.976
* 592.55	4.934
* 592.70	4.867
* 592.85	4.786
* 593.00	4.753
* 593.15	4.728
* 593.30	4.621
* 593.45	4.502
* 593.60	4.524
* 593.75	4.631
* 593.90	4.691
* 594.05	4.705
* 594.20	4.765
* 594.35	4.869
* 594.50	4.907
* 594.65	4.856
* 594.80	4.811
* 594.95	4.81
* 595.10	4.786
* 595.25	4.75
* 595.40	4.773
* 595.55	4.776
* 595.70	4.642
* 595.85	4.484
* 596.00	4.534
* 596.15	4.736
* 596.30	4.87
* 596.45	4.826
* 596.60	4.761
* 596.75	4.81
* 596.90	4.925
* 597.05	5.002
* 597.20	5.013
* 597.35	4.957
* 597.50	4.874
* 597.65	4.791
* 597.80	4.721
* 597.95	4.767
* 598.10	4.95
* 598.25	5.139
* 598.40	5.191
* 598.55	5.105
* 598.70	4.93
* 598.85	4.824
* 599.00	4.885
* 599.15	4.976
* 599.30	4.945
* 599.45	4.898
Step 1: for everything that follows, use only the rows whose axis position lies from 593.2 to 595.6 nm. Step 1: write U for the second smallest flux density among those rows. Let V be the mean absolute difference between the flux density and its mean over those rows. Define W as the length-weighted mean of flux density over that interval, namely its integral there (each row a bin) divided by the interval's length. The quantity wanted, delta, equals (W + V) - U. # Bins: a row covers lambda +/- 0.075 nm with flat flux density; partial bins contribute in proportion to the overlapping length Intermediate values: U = 4.524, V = 0.09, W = 4.74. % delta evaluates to 0.30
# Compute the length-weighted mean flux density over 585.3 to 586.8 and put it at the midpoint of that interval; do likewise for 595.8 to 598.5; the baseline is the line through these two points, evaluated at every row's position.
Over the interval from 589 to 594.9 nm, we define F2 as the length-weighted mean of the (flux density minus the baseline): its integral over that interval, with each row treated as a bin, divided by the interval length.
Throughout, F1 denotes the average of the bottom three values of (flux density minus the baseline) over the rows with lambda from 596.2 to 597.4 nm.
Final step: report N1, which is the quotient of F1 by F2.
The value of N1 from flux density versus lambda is 1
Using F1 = -0.06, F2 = -0.09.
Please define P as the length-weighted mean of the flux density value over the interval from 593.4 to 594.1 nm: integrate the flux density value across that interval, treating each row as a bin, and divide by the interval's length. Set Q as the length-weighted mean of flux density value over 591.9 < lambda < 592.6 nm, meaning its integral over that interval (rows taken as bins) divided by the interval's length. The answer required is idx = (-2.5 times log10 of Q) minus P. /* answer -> -6.363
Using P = 4.61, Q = 5.02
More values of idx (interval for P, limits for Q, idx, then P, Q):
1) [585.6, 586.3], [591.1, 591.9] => -6.545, 4.80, 4.99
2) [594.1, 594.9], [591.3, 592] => -6.583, 4.84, 5.00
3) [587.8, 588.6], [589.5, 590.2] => -6.619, 5.00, 4.46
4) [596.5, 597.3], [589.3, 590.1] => -6.504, 4.90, 4.37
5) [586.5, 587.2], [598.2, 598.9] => -6.657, 4.90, 5.04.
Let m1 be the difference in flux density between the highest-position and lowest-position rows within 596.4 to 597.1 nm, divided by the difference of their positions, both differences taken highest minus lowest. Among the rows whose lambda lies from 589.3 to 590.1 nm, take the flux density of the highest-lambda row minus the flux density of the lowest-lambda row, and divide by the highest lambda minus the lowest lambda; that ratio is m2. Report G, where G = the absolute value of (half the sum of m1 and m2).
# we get 0.44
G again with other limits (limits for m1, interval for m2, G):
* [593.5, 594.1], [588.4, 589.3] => 0.49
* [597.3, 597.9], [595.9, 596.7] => 0.07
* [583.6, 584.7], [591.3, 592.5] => 0.09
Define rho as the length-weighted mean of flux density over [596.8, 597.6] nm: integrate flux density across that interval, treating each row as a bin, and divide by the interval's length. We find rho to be 4.945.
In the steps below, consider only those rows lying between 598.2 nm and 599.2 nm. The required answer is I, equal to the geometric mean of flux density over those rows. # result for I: 5.01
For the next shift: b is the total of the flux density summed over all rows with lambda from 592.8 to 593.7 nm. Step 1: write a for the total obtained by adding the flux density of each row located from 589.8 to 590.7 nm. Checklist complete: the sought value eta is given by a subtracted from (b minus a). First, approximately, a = 28.1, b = 27.9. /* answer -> -28.2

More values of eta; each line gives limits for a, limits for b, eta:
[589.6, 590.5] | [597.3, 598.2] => -26.1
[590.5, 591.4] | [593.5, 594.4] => -31.1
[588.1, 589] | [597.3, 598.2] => -29.2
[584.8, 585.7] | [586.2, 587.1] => -26.9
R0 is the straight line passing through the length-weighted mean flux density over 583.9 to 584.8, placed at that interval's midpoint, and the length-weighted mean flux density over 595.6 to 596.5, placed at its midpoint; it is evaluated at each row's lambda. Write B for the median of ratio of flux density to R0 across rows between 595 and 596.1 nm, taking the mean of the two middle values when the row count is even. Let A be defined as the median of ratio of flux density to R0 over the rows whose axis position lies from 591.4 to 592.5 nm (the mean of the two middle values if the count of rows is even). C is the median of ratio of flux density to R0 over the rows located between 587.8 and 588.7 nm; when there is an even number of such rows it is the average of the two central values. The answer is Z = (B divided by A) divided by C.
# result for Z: 0.931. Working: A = 1.06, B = 1.01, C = 1.03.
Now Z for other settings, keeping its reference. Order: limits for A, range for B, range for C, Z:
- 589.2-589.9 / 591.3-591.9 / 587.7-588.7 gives 1.146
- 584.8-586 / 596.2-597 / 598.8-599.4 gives 1.008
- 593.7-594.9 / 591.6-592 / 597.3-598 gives 0.991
